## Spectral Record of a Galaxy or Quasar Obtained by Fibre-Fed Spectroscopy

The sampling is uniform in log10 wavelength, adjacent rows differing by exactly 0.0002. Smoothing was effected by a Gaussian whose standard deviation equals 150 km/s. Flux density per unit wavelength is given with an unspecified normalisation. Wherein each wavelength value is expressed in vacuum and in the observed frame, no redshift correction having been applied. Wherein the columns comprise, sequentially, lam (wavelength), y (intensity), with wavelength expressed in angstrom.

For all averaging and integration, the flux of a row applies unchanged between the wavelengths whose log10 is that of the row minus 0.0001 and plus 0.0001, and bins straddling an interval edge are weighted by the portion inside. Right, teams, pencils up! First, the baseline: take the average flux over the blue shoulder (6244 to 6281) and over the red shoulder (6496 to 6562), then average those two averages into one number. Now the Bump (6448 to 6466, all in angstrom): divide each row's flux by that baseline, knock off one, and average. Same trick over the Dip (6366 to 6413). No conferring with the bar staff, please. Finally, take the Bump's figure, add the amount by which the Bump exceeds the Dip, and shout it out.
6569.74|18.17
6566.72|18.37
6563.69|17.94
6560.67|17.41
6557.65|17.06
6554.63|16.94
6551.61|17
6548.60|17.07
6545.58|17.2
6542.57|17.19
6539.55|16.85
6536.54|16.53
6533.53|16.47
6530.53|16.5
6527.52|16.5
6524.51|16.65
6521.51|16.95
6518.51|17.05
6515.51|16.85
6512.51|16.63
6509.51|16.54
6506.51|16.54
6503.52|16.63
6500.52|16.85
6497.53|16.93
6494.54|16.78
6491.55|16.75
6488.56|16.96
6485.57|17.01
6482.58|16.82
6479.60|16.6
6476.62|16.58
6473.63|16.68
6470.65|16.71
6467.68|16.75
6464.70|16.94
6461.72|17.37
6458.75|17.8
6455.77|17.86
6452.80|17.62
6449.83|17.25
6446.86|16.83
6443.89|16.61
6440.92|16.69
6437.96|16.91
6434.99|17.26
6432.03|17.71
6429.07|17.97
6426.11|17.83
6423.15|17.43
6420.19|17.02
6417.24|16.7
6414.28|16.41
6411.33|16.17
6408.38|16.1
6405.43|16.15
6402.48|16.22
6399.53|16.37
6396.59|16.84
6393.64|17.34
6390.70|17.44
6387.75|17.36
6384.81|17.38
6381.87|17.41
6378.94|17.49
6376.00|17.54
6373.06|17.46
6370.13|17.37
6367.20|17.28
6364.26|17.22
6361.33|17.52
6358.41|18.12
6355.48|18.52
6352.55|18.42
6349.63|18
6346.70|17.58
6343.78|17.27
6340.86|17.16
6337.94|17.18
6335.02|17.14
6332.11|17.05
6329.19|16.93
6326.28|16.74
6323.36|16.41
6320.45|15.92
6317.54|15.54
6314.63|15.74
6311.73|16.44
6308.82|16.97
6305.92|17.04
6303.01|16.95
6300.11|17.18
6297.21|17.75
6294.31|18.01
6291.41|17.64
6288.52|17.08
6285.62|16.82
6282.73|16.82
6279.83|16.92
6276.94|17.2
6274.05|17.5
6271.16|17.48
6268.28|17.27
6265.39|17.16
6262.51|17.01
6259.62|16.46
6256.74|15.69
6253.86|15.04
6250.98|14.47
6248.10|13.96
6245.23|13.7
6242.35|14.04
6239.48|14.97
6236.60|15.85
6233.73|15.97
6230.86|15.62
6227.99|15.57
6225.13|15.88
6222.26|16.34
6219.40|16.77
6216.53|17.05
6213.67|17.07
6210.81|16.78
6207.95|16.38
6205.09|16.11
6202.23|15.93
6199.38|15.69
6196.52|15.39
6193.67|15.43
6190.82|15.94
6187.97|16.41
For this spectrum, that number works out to 0.09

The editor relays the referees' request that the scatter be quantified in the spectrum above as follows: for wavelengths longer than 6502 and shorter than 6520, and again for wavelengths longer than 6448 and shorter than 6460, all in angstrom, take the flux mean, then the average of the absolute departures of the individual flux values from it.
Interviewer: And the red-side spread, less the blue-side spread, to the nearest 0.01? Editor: -0.04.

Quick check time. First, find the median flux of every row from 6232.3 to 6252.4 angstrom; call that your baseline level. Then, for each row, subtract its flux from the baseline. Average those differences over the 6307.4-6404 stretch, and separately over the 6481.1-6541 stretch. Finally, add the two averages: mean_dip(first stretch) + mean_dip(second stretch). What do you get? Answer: -4.93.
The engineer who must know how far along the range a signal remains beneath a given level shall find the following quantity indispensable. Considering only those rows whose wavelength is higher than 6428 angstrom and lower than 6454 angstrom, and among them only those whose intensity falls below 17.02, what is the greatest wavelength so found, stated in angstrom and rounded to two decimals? 6446.86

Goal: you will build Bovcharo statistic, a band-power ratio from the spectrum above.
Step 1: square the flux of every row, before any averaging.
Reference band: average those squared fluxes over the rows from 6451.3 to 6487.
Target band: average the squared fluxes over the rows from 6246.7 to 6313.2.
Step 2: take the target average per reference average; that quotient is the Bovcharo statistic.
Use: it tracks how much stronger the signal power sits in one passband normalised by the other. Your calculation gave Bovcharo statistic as 0.96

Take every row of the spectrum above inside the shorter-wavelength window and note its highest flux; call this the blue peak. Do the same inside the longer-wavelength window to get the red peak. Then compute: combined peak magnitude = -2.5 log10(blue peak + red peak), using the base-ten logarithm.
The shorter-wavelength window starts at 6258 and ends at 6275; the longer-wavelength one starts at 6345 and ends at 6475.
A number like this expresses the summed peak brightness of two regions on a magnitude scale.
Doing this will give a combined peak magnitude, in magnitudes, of -3.89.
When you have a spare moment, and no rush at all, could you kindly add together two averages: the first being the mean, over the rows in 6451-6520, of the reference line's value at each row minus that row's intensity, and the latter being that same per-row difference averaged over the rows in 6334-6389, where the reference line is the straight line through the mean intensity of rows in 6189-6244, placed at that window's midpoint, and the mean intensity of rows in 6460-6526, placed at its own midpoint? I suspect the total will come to -1.3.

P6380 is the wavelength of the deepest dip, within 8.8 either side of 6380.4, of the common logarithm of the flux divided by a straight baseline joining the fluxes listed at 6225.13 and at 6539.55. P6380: 6387.75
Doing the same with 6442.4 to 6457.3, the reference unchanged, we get 6443.89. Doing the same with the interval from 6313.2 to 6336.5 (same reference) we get 6317.54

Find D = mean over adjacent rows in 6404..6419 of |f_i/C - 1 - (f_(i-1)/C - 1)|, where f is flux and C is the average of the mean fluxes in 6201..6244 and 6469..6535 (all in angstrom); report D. 0.010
